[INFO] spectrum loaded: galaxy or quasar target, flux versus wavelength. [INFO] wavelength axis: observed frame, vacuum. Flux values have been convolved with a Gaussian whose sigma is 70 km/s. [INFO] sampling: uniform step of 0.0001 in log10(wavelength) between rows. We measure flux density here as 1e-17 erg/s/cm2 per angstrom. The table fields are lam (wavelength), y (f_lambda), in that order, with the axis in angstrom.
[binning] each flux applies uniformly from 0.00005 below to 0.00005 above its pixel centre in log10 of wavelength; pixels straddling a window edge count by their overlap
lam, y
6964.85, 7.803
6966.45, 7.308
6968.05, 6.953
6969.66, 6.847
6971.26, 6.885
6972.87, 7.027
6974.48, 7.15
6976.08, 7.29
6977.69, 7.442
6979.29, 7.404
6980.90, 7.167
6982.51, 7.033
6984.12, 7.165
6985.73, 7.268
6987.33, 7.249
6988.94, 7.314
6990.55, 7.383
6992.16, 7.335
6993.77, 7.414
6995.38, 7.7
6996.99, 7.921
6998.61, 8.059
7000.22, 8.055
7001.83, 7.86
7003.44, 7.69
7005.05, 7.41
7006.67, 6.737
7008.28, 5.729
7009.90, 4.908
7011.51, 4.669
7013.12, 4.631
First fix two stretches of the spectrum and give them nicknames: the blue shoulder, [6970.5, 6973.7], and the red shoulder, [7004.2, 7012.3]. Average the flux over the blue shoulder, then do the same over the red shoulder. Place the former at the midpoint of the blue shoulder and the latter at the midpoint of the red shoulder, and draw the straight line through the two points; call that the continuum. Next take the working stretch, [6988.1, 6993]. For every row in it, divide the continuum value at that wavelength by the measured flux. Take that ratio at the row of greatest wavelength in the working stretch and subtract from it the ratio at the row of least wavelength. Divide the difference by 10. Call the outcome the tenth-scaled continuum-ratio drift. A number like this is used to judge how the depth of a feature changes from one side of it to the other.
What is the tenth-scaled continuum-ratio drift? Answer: -0.0015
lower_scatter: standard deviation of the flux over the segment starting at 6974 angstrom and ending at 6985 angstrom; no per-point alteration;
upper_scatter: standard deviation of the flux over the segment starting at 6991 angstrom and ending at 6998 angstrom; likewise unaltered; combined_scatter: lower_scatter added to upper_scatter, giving 0.4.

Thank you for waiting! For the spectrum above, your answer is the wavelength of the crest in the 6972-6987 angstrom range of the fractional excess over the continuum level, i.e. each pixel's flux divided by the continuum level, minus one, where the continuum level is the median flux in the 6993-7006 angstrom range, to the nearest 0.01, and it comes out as 6977.69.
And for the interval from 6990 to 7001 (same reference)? 6998.61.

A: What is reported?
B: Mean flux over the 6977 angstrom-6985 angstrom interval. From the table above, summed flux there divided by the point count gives 7.24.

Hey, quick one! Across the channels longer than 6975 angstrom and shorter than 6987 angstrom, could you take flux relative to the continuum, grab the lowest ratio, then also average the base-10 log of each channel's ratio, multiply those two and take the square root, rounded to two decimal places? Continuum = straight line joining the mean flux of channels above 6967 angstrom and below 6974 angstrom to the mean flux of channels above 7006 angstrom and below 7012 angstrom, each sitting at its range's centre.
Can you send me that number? 0.22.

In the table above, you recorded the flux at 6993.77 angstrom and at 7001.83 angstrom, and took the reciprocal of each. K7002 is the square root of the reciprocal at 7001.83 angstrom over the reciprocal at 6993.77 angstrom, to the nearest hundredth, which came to 0.97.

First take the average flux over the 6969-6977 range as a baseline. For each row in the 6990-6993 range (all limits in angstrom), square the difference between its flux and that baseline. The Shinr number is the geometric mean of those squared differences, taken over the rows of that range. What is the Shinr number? 0.10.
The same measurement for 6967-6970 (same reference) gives 0.02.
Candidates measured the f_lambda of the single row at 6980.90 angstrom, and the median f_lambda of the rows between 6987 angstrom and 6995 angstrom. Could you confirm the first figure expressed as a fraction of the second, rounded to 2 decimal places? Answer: 0.98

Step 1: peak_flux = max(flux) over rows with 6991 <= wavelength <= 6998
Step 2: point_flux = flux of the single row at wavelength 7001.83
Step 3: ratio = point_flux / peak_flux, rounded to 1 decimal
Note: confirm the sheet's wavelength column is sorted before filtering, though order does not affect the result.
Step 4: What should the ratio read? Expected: 1.0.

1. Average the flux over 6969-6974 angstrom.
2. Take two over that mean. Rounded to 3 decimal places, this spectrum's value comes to 0.289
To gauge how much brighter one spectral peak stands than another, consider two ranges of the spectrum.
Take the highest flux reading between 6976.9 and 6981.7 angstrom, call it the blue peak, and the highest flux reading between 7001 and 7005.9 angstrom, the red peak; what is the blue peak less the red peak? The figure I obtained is -0.42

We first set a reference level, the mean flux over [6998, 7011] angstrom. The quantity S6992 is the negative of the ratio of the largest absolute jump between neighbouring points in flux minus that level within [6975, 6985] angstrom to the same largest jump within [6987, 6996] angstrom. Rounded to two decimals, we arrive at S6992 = -0.83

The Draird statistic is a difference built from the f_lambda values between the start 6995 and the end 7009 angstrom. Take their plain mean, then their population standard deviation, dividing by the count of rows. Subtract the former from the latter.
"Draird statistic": -6.74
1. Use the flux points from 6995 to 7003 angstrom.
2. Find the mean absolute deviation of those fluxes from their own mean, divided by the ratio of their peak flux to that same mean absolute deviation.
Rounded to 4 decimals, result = 0.0015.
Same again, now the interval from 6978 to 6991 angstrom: 0.0012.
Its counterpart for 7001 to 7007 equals 0.0157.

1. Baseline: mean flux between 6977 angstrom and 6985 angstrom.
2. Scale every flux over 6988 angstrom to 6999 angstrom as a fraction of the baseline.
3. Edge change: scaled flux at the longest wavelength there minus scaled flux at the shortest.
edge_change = 0.10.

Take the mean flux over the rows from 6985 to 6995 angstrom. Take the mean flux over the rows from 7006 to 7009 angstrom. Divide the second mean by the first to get 0.85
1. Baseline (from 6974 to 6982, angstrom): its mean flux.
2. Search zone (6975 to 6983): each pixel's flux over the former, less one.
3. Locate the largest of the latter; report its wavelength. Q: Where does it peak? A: 6977.69 angstrom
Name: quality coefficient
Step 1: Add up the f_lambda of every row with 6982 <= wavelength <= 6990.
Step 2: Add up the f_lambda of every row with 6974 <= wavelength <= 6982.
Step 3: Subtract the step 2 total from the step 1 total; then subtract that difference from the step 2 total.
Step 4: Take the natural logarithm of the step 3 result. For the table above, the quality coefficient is 3.61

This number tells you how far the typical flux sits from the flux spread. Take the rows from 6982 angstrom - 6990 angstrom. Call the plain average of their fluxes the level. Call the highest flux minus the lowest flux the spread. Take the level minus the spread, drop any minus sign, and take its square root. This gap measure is 2.63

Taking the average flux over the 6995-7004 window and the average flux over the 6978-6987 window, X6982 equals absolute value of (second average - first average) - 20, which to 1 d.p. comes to -19.3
